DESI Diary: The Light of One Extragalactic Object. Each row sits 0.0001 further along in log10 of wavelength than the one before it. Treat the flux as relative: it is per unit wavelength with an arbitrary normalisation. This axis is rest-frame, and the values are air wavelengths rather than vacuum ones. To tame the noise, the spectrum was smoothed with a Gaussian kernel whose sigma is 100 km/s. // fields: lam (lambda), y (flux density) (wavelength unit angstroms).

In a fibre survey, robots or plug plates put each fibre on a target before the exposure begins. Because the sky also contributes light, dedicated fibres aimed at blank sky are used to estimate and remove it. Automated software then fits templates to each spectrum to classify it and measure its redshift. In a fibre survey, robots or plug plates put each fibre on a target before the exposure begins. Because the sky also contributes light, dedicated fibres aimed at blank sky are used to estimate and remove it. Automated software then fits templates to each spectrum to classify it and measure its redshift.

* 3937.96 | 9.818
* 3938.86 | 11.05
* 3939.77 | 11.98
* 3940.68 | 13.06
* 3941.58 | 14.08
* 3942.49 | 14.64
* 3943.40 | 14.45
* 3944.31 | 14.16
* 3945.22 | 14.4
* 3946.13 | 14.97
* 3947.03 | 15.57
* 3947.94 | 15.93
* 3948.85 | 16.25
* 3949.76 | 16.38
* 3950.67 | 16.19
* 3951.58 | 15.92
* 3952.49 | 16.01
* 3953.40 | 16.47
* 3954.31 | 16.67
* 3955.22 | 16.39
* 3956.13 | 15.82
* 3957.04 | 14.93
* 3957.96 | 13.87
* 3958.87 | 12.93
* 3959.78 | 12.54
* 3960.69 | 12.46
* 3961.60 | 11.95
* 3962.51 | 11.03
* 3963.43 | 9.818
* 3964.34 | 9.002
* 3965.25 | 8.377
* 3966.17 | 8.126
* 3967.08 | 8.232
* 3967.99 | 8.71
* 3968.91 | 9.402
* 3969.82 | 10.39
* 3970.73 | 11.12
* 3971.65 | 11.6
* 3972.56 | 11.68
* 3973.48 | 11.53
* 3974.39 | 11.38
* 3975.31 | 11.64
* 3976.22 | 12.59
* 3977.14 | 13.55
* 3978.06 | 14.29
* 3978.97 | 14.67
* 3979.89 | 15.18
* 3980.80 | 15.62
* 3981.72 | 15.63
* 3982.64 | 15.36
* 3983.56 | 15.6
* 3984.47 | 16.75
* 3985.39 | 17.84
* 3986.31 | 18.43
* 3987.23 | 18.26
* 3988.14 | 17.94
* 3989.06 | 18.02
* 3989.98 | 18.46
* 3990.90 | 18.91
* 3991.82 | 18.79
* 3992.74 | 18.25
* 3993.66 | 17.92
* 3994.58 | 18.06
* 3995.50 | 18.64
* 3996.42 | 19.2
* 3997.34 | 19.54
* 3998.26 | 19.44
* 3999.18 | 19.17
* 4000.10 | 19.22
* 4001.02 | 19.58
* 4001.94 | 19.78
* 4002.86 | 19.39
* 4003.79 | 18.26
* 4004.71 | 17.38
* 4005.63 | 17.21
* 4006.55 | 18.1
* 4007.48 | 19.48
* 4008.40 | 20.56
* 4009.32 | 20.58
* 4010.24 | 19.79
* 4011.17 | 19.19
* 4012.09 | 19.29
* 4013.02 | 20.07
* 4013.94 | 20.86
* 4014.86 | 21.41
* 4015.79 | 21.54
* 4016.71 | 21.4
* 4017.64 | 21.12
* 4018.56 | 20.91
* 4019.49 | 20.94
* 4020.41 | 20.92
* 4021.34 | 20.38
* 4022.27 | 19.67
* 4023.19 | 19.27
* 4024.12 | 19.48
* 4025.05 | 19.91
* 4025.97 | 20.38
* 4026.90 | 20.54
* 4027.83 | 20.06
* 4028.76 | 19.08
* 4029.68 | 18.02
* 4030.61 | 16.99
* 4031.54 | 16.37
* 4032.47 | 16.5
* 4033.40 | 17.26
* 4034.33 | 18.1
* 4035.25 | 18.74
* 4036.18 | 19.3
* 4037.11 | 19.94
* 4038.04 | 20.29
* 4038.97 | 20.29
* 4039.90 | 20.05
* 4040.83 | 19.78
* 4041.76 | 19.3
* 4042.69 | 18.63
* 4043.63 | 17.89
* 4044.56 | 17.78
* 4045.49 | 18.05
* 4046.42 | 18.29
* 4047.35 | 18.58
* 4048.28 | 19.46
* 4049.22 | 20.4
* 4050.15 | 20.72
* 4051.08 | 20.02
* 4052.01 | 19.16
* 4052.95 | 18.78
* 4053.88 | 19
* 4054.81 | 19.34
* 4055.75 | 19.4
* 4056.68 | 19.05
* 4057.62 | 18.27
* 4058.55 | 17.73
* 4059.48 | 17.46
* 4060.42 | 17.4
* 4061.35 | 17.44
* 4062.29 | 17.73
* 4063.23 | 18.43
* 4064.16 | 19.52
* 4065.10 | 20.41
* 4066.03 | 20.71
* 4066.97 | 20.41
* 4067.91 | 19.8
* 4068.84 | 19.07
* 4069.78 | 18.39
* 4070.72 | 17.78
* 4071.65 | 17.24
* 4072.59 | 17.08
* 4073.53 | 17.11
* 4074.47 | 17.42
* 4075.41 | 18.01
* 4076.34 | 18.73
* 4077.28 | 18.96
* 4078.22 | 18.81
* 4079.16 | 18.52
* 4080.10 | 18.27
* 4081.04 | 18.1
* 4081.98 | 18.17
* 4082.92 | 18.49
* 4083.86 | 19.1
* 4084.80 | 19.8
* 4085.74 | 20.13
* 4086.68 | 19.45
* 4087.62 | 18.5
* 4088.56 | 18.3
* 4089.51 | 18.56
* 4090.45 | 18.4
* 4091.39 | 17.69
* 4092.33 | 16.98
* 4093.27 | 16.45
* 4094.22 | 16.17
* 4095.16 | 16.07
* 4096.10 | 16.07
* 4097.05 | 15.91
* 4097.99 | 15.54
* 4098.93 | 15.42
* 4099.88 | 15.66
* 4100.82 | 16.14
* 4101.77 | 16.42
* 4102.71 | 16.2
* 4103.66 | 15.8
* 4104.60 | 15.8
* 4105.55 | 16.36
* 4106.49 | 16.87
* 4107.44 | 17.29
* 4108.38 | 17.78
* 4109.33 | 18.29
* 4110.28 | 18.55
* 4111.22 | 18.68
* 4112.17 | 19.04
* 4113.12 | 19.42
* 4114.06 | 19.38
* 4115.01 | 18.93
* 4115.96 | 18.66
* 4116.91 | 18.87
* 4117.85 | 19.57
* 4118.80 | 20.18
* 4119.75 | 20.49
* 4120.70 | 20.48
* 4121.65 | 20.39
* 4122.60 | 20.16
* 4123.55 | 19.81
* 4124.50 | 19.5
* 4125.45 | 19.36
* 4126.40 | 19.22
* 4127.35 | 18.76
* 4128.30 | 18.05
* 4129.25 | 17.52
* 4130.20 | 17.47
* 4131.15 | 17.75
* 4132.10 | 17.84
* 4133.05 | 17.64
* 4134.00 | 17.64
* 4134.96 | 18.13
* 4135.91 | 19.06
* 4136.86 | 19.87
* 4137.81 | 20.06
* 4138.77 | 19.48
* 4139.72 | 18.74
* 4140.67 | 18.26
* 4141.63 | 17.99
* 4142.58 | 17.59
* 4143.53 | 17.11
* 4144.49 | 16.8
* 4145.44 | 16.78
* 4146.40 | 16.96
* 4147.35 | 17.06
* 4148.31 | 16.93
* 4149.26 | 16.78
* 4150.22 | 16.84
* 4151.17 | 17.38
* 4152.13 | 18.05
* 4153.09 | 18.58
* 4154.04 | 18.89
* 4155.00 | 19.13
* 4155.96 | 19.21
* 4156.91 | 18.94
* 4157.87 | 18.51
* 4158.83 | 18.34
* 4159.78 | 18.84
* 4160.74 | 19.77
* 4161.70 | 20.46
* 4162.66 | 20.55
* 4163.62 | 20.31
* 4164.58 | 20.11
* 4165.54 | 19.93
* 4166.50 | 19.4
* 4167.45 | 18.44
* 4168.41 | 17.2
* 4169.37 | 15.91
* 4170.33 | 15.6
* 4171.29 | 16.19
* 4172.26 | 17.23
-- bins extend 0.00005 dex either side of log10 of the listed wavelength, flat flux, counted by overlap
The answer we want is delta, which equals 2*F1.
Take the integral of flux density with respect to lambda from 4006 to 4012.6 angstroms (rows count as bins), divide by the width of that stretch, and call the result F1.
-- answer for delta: 39.1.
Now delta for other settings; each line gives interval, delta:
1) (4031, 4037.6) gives 36.1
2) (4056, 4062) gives 35.9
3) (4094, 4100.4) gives 31.7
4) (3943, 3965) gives 28.6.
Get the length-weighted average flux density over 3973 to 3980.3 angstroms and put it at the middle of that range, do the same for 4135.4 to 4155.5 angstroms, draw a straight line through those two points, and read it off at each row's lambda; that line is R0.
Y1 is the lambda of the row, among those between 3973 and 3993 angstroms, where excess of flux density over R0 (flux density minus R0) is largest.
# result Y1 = 3990.90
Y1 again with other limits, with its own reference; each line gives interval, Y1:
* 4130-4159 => 4137.81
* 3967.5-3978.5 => 3978.06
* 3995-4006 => 4001.94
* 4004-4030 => 4015.79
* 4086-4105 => 4086.68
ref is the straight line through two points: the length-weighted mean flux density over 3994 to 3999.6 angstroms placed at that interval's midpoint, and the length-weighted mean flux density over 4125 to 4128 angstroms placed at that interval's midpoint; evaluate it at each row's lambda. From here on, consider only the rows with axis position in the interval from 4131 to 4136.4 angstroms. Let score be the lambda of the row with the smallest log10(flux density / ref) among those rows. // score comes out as 4134.00 angstroms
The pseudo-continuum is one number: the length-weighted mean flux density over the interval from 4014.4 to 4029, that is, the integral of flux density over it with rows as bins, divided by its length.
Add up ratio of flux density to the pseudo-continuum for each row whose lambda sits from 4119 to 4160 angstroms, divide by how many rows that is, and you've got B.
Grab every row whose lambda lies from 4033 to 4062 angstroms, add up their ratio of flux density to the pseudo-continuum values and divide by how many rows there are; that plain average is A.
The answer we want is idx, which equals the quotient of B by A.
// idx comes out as 0.98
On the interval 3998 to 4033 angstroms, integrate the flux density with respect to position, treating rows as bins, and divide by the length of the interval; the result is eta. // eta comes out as 19.5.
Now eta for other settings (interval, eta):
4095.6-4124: 17.9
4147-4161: 18.2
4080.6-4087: 19.0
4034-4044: 19.3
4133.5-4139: 19.0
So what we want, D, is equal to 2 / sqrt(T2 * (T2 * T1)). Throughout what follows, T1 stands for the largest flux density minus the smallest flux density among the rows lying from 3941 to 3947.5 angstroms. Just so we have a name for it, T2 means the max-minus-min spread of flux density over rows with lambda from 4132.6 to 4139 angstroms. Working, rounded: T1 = 1.5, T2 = 2.42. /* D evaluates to 0.68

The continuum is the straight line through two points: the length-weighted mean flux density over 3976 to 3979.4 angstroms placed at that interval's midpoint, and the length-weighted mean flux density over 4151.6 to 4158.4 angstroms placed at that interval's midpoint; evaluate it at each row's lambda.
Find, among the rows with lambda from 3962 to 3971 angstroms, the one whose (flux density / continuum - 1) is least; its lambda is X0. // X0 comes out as 3966.17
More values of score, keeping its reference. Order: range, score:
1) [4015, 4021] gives 4018.56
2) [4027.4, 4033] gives 4031.54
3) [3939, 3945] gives 3939.77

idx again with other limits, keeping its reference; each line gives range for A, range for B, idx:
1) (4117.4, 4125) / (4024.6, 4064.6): 0.94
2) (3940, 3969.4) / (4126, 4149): 1.35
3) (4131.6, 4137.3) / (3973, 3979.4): 0.70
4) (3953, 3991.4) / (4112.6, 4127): 1.44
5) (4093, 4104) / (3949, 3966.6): 0.84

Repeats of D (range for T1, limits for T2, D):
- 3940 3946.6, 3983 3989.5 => 0.51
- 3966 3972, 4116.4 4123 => 0.66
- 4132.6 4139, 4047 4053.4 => 0.60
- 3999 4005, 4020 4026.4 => 0.78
